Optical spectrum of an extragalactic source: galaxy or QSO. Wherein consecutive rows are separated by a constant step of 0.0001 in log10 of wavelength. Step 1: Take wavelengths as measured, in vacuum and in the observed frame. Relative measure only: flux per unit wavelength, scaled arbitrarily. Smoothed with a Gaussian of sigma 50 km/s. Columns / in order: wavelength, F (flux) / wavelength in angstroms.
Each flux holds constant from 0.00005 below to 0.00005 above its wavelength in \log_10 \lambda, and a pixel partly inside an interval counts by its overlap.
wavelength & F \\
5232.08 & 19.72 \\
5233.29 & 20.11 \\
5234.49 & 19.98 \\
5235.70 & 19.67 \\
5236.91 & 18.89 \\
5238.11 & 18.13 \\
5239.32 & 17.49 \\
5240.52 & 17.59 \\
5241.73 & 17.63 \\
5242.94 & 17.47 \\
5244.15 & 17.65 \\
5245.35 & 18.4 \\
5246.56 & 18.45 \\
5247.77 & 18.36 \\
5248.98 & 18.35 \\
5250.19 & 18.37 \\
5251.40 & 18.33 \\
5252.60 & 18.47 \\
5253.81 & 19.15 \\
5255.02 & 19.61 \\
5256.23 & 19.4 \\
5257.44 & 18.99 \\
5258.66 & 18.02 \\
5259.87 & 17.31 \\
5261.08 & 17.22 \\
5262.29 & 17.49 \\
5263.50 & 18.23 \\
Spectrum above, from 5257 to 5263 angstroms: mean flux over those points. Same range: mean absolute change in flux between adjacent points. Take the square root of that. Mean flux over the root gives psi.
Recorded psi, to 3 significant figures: 24.9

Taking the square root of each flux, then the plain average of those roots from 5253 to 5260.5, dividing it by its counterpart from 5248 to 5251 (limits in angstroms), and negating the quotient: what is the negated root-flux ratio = -1.01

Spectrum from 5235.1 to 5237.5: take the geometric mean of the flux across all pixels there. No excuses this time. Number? 19.3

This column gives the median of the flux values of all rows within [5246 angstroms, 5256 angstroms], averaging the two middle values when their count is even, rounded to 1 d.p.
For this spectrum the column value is 18.4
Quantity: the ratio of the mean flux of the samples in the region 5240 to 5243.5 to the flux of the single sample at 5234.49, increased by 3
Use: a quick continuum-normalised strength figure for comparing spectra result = 3.88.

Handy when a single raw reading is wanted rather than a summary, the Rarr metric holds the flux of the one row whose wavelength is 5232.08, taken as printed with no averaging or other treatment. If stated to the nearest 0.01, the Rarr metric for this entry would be 19.72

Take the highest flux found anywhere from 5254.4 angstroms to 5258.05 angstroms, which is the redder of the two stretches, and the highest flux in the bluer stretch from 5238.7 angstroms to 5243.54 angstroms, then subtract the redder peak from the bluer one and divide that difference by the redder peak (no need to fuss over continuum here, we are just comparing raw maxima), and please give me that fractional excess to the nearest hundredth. -0.10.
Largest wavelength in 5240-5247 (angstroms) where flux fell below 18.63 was 5246.56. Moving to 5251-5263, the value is 5262.29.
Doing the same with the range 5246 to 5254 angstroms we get 5252.60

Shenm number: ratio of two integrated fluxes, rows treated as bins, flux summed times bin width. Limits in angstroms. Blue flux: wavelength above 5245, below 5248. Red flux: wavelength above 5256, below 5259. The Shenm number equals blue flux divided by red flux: 0.98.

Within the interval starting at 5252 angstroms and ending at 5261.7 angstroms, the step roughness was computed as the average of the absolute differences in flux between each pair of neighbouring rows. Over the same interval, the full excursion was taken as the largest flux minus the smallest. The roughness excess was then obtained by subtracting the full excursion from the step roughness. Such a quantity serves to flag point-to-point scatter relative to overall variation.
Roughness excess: -1.9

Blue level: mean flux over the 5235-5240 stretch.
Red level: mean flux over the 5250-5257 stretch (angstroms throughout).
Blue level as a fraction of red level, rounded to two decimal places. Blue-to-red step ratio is 0.98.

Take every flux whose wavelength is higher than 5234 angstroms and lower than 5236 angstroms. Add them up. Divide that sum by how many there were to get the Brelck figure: 19.8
